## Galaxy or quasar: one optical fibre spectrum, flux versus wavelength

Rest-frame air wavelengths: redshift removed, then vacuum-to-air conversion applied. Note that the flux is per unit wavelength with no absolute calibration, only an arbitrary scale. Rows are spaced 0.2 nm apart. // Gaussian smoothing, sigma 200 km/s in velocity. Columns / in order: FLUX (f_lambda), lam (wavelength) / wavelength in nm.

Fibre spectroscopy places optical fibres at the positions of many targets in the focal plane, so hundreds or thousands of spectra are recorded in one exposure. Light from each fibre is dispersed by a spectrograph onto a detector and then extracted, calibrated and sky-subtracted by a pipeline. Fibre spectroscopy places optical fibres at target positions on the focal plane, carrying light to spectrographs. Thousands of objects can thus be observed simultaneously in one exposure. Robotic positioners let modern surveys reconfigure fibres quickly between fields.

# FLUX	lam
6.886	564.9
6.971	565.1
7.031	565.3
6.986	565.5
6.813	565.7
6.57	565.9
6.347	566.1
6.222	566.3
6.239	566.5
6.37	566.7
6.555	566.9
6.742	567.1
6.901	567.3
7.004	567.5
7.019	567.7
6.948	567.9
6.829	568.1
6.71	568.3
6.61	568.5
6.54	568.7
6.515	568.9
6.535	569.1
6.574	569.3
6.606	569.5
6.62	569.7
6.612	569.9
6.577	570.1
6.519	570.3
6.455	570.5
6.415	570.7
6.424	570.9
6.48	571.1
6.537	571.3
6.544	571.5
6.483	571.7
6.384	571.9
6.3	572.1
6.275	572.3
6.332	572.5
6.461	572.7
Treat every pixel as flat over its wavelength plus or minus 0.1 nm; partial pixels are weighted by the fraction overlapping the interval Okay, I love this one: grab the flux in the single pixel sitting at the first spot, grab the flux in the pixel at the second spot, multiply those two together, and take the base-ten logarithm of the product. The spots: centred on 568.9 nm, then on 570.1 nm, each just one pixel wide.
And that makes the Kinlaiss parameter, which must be 1.63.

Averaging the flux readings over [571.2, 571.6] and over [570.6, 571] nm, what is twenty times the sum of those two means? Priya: 259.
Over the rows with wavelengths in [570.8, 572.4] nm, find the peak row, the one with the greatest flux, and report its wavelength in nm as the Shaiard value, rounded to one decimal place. 571.5 nm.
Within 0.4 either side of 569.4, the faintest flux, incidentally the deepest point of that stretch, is 6.535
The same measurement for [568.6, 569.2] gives 6.515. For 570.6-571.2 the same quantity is 6.415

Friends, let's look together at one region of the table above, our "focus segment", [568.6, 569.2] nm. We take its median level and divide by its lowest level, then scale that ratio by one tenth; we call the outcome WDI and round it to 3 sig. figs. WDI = 0.100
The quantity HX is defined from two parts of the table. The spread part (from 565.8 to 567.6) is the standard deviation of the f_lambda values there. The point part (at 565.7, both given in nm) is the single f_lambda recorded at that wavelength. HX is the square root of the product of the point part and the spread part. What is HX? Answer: 1.4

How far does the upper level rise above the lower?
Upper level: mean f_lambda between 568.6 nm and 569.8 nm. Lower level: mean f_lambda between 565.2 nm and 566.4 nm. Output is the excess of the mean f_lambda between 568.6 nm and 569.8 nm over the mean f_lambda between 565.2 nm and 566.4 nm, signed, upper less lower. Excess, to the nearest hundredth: -0.10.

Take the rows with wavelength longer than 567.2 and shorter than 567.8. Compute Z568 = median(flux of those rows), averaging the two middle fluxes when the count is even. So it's 7.00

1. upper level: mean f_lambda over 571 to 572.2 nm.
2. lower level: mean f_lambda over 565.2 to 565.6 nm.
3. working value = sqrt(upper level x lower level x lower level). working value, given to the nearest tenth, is 17.8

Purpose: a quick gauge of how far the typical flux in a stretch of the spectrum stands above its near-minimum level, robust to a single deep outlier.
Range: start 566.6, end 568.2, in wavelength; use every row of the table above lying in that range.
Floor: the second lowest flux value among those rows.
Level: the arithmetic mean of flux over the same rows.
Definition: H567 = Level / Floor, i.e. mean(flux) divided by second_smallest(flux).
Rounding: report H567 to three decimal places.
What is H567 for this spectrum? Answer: 1.037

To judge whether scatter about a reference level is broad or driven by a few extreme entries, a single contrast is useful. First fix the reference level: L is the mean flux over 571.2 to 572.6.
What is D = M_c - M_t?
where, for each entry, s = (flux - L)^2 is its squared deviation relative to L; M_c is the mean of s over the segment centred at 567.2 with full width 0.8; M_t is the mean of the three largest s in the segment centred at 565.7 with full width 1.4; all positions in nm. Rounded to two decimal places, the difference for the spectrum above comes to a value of -0.16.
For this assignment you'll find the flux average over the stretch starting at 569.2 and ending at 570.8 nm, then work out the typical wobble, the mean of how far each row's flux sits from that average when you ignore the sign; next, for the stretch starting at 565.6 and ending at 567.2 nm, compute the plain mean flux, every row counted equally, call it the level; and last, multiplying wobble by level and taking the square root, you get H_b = 0.64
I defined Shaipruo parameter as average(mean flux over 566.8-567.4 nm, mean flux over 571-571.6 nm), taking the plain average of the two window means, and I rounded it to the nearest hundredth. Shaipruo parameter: 6.63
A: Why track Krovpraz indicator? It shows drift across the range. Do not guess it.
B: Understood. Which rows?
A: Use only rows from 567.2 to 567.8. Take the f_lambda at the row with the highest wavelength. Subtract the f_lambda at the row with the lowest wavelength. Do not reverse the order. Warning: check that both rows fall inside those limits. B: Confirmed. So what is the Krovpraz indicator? 0.12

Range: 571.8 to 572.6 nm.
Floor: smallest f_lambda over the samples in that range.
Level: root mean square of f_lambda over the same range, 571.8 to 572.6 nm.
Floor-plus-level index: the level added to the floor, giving 12.6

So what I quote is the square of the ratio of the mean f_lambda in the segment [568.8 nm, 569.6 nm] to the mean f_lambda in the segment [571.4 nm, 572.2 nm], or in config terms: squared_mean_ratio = 1.04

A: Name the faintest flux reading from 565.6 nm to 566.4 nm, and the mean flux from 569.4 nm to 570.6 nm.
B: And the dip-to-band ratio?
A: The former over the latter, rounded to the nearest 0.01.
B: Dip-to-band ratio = 0.95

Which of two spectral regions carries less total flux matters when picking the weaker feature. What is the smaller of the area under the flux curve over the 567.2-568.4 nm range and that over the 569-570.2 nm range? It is 7.90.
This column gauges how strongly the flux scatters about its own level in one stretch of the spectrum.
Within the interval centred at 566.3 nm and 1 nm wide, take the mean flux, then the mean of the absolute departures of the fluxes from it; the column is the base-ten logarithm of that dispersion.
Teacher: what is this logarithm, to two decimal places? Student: -1.02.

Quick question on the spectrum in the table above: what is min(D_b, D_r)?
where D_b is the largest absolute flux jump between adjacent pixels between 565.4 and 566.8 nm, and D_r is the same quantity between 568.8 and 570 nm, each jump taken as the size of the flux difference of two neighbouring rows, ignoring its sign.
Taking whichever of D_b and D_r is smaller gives 0.039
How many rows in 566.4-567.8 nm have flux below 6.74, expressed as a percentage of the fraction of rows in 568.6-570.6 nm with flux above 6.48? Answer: 333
